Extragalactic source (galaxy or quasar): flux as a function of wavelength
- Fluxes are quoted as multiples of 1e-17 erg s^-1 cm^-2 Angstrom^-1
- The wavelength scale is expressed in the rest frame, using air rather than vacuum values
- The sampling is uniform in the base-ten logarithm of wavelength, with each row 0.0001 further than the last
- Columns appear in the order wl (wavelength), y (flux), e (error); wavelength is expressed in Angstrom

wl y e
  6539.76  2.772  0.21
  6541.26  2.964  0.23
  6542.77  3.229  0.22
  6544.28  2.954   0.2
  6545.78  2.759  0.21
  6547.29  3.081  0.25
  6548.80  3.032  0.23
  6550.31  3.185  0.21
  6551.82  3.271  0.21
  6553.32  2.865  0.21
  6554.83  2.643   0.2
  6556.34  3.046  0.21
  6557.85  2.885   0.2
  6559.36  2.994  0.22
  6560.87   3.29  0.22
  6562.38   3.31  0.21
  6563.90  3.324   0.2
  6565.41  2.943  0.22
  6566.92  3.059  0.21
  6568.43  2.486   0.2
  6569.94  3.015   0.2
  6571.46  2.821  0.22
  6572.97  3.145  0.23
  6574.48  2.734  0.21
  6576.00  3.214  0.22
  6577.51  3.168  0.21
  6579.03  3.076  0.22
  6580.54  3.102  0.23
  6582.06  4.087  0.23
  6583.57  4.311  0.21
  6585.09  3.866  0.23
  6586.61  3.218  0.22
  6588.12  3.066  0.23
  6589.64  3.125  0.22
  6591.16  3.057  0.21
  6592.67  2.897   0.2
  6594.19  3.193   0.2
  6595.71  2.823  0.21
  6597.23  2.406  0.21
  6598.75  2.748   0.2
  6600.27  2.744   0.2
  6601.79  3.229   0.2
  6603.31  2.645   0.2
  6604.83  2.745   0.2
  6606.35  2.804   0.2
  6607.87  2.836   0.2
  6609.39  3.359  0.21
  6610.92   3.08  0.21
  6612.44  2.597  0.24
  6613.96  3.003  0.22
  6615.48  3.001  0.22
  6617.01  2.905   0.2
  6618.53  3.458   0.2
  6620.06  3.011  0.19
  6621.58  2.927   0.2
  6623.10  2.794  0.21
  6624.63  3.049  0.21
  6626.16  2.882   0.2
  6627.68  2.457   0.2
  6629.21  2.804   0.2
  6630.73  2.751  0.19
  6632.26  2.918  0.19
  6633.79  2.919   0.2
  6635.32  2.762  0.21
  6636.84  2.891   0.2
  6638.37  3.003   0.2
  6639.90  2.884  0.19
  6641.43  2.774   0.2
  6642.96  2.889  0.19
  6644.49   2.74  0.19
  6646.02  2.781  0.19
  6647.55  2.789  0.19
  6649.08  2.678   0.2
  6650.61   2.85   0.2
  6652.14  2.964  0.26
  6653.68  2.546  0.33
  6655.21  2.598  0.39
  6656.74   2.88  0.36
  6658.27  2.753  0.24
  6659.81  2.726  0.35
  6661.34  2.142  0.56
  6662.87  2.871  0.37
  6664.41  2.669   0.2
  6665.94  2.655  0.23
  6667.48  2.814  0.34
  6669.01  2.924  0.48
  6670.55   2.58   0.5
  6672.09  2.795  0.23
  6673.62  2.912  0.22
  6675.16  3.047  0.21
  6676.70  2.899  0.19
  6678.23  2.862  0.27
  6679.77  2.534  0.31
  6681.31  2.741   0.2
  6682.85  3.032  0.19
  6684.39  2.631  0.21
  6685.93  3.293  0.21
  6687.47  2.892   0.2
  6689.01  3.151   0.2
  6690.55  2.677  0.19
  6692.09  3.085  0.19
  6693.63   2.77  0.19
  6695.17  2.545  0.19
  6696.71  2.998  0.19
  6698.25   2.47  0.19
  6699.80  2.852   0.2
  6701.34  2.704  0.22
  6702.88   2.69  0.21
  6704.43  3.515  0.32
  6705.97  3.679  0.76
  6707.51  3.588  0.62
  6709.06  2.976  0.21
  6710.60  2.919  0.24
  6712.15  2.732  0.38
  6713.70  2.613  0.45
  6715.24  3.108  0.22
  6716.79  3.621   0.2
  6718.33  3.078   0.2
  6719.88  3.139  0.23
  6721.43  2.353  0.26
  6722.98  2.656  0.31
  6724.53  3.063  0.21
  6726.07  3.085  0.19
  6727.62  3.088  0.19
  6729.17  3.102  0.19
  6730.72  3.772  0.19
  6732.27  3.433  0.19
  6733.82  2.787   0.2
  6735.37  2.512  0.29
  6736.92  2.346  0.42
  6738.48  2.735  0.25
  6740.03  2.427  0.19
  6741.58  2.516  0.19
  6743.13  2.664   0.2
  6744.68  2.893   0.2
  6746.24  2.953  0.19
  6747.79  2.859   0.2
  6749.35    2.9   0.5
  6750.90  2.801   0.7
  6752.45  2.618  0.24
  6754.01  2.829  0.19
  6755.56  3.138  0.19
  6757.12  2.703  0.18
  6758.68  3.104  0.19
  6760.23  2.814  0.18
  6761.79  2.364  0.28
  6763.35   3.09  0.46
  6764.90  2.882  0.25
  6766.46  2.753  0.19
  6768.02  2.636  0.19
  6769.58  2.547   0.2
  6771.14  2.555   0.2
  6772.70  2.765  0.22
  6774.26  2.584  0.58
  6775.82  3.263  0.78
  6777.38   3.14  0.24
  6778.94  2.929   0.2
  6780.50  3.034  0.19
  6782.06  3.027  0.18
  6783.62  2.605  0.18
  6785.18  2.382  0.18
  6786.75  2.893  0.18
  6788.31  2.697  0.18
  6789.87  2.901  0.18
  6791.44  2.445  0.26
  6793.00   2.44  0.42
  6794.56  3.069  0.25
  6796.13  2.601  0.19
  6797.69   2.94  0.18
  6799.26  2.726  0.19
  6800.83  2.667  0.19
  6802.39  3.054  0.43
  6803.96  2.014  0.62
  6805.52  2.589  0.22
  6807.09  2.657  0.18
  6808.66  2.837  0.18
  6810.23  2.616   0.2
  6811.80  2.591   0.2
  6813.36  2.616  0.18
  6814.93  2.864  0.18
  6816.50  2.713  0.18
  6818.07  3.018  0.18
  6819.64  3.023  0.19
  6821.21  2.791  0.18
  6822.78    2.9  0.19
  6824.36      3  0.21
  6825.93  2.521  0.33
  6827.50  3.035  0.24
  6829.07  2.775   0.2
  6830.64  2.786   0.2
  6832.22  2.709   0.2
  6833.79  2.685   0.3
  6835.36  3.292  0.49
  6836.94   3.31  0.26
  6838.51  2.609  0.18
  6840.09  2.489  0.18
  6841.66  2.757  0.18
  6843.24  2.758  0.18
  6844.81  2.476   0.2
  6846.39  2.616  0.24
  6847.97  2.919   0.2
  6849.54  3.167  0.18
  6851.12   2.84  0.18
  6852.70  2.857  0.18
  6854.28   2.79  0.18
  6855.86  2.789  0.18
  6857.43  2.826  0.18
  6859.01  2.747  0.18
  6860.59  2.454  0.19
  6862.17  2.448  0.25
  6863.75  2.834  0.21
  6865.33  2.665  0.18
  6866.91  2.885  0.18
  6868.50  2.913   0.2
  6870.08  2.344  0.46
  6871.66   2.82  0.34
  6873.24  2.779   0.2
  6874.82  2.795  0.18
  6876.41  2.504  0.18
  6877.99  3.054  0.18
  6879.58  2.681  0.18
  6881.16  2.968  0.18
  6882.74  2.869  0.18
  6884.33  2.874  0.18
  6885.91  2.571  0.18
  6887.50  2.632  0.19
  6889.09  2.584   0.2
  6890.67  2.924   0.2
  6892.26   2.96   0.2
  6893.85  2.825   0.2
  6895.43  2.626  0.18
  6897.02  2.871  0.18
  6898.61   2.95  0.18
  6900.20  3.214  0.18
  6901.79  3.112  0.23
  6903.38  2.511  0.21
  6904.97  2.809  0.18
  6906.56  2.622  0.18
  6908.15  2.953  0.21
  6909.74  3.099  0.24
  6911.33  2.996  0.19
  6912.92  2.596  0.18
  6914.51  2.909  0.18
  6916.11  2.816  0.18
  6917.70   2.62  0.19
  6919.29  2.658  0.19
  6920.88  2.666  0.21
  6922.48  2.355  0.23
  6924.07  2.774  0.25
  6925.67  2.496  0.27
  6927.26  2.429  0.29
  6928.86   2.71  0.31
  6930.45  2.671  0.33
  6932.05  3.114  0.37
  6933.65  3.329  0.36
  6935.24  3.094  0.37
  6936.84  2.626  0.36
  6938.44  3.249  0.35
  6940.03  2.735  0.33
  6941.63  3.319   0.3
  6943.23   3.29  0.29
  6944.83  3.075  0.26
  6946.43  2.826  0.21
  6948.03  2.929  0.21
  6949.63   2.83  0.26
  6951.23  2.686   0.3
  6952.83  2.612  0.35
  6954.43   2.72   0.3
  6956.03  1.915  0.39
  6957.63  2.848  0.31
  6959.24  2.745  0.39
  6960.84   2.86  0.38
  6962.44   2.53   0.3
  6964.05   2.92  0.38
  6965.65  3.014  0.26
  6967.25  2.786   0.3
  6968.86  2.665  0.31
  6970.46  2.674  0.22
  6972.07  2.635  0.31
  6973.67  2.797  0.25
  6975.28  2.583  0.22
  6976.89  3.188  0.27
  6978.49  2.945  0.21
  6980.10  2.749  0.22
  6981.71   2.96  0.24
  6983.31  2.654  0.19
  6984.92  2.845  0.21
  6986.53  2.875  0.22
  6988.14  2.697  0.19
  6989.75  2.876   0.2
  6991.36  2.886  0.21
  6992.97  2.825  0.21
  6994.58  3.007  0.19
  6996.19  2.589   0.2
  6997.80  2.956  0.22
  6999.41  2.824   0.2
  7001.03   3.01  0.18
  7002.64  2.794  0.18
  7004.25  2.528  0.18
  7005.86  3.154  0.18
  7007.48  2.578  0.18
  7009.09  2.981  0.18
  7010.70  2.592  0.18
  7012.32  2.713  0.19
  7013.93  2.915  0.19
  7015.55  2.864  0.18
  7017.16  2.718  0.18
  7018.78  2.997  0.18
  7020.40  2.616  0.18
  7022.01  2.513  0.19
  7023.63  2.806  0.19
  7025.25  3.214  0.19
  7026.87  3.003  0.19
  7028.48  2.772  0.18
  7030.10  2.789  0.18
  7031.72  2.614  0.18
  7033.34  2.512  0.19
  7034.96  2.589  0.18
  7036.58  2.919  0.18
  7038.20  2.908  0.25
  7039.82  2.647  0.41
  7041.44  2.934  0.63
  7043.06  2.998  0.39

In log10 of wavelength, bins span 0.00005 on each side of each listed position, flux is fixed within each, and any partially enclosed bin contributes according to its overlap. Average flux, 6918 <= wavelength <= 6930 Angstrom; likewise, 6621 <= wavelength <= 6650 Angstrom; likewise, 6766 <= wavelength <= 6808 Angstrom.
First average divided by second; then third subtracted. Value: -1.82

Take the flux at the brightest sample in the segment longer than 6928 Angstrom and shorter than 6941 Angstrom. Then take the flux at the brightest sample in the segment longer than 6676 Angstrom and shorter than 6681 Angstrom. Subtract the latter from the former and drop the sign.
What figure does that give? 0.43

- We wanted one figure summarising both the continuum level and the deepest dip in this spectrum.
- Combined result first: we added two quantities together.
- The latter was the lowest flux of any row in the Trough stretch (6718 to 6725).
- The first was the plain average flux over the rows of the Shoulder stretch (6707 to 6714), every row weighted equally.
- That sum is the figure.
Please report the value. 5.32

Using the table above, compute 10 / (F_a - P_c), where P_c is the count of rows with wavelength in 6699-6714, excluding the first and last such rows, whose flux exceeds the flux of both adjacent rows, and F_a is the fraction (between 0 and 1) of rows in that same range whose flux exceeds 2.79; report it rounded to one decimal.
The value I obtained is -25.0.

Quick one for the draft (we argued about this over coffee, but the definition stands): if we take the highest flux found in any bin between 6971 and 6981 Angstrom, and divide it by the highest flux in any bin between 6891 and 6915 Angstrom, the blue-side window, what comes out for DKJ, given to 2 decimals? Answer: 0.99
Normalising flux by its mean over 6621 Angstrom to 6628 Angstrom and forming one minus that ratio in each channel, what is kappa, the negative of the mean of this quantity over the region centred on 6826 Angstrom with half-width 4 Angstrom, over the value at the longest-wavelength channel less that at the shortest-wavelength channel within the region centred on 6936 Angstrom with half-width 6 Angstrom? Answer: 0.0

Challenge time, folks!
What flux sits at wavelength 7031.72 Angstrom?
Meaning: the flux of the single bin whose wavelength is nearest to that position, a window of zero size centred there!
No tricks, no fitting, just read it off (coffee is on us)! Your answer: 2.614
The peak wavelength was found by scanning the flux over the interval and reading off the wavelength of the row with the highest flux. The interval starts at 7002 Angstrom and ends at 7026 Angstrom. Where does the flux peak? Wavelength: 7025.25 Angstrom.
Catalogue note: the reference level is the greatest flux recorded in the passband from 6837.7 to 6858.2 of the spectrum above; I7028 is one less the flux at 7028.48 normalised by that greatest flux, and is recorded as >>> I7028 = 0.12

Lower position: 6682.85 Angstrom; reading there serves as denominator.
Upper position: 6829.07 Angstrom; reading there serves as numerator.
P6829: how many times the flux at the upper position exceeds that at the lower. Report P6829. 0.92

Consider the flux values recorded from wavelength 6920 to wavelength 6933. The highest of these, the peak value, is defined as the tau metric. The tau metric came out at 3.114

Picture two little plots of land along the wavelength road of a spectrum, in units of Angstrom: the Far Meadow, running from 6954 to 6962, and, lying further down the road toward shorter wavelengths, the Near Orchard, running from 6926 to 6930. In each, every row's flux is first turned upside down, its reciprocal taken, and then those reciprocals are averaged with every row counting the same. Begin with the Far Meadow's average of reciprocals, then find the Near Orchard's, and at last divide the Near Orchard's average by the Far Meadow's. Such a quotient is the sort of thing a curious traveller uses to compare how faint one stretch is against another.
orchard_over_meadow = 1.00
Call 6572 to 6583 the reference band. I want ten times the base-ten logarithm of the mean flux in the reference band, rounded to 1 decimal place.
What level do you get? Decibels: 5.1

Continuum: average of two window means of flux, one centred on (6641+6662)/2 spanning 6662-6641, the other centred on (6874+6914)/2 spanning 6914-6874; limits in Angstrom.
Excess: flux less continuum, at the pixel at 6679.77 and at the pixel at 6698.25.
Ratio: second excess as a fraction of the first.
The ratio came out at 1.3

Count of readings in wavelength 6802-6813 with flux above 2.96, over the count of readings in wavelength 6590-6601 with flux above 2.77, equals 0.25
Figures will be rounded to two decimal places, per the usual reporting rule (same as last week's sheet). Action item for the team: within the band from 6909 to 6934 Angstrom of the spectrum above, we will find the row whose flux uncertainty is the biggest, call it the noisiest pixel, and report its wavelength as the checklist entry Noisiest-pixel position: 6932.05 Angstrom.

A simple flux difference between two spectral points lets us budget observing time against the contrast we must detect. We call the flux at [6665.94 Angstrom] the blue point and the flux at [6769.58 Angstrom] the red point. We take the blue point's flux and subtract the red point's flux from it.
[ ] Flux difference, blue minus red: 0.11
